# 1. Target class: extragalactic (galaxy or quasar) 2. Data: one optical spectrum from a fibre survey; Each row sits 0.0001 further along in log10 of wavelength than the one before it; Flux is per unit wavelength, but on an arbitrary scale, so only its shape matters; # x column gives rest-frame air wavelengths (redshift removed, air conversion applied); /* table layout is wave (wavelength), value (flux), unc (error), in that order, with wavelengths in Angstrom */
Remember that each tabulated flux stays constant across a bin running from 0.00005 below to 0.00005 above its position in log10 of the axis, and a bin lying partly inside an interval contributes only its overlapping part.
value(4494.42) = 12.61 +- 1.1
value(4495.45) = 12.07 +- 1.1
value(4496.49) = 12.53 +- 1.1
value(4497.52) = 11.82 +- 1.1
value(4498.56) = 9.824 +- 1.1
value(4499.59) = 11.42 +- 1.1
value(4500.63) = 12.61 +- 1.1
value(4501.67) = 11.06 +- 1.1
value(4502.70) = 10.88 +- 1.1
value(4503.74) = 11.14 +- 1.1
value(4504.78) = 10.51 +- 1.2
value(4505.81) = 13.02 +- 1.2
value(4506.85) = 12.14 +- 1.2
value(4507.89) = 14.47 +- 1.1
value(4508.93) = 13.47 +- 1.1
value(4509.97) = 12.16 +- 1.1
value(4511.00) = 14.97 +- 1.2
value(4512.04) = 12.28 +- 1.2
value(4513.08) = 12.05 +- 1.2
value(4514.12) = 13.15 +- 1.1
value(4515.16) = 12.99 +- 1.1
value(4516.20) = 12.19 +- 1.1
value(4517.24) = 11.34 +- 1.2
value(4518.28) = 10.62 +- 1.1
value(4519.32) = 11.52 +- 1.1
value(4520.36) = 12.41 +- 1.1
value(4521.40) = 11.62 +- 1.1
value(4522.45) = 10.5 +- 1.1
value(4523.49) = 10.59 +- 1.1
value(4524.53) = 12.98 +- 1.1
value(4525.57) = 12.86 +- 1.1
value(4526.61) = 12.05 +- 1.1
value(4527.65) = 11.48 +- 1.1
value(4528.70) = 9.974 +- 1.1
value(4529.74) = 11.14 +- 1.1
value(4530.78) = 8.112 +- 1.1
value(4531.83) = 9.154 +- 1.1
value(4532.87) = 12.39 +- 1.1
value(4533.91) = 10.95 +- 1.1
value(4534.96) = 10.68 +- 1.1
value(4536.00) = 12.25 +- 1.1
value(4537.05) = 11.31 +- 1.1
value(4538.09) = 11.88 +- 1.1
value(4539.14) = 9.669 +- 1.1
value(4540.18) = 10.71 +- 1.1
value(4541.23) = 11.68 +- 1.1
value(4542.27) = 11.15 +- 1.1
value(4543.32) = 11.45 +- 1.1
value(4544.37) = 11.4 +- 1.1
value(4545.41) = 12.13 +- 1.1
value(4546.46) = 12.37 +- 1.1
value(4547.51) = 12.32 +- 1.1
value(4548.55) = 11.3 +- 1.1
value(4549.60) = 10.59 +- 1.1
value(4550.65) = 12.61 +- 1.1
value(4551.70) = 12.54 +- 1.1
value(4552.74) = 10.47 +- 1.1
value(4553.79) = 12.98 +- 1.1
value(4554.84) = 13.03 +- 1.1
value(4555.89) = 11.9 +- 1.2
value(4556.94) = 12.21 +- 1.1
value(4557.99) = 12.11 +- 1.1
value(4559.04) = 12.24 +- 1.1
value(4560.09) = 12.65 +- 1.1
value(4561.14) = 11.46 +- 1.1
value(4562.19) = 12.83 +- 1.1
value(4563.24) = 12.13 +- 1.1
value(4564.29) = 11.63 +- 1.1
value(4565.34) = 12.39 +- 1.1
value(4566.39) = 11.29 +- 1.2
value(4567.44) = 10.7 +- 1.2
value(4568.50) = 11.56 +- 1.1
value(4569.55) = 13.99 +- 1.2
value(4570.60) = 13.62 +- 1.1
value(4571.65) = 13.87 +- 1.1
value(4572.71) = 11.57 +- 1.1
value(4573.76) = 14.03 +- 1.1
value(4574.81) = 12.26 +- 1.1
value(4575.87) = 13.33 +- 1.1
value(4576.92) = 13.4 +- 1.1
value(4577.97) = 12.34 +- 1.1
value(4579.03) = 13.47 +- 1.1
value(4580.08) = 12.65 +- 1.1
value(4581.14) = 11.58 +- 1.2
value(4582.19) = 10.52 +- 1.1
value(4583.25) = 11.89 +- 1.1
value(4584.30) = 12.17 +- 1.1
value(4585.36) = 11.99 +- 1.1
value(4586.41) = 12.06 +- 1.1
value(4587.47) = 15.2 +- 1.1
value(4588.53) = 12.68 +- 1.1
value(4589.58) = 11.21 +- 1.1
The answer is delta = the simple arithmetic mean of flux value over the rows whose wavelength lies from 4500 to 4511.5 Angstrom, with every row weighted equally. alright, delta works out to 12.4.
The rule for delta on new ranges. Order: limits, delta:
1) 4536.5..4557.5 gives 11.7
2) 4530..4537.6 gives 10.7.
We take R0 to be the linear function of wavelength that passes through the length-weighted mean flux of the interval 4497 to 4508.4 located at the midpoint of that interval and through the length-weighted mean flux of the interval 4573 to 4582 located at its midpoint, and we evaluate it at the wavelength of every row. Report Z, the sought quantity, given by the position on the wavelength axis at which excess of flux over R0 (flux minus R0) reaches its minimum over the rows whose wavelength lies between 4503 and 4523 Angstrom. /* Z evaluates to 4522.45 Angstrom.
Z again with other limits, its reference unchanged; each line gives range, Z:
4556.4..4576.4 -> 4567.44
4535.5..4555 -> 4539.14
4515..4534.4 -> 4530.78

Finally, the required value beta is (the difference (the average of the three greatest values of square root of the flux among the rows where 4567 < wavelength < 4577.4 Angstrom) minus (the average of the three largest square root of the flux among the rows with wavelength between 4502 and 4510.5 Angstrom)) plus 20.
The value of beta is 20.04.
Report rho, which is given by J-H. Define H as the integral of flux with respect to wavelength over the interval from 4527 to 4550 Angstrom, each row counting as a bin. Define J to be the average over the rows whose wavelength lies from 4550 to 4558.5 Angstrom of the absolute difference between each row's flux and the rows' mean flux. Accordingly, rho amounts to -255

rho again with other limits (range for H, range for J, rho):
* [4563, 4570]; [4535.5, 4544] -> -83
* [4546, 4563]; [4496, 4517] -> -205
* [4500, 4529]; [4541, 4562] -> -349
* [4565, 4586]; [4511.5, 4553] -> -260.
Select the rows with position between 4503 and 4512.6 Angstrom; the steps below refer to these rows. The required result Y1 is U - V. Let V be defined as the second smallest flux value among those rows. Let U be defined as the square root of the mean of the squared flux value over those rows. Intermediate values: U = 12.8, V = 11.14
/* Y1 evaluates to 1.6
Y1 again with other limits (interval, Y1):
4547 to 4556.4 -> 1.4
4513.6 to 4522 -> 0.7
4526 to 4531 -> 0.7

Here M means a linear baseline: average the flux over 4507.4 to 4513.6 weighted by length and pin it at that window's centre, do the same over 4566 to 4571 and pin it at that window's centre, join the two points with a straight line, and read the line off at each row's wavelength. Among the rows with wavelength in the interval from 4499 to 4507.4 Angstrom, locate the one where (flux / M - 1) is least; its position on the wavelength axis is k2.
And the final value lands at 4504.78 Angstrom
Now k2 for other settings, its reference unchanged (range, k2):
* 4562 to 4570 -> 4567.44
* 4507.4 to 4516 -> 4513.08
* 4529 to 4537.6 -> 4530.78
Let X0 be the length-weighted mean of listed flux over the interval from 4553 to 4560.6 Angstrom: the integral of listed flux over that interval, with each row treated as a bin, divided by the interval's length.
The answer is 12.4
